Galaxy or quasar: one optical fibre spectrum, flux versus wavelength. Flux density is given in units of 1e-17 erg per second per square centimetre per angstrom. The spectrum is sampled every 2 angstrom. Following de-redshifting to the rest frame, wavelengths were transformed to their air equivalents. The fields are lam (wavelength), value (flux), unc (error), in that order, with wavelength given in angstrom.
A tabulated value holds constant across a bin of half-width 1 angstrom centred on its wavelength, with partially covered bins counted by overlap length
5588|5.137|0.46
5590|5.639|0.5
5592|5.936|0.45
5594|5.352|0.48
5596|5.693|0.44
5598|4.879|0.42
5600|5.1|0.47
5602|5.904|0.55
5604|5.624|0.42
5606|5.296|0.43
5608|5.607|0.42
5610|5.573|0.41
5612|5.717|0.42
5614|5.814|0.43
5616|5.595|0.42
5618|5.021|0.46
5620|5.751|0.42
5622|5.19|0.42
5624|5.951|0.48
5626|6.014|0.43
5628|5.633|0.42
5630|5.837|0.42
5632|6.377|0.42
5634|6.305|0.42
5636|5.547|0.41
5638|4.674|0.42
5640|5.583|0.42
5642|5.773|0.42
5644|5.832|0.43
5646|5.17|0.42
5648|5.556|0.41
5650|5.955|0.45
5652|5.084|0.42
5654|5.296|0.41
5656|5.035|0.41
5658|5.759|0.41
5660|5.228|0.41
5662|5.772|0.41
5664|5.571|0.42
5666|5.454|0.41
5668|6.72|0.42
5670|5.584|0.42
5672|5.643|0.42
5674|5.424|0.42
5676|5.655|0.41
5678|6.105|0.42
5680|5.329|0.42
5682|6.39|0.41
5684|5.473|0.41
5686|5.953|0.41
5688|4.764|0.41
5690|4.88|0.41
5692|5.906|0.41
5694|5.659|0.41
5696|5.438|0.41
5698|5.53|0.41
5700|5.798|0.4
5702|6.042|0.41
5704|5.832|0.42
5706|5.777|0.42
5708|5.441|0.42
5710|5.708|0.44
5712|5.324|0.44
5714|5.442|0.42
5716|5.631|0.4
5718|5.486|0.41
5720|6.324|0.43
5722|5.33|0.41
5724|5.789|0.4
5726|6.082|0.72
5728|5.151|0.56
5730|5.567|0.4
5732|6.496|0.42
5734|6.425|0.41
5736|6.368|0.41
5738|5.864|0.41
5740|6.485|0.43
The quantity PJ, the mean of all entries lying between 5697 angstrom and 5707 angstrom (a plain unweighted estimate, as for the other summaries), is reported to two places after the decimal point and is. 5.80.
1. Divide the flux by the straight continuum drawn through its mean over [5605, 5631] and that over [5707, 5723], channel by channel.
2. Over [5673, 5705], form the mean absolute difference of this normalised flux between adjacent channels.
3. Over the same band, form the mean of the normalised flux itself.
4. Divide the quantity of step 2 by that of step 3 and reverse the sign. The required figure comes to -0.089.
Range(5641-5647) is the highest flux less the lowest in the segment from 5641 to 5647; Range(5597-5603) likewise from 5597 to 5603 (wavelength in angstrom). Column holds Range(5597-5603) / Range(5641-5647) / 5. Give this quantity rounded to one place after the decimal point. 0.3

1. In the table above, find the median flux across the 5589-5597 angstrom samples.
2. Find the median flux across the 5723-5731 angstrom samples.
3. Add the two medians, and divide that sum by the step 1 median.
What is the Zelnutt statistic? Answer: 2.00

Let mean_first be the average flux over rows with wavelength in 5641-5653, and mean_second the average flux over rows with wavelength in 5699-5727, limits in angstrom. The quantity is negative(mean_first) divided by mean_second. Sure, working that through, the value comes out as -0.97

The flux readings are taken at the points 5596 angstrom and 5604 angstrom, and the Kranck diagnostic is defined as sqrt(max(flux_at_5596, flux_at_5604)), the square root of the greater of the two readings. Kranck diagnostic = 2.39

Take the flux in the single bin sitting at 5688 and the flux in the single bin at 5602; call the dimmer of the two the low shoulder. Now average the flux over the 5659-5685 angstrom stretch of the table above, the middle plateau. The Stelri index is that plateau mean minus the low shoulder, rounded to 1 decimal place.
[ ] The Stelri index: 1.0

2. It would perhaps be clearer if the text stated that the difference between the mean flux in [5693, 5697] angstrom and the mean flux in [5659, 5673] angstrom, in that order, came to -0.2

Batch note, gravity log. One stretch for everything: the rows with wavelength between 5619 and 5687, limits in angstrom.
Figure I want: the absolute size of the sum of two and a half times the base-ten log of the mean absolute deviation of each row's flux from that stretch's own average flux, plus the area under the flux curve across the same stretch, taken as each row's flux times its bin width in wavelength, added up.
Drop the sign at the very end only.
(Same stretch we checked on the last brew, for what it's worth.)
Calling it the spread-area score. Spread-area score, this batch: 384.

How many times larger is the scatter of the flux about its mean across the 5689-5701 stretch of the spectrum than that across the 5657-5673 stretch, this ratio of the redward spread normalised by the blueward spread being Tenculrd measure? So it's 0.8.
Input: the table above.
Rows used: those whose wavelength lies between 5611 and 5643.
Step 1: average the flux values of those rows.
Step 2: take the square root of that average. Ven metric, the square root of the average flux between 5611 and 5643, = 2.38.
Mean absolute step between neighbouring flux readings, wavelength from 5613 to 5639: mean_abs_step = 0.48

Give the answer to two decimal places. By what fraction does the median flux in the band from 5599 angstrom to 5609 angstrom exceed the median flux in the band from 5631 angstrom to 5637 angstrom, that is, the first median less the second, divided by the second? -0.11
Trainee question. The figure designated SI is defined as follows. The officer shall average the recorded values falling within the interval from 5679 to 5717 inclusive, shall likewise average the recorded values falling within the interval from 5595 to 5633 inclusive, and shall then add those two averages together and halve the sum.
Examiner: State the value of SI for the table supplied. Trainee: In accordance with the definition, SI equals 5.60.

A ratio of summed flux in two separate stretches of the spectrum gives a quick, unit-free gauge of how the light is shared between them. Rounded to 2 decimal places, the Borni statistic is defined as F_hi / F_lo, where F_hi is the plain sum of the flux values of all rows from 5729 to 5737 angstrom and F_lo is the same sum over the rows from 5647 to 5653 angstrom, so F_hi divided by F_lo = 1.50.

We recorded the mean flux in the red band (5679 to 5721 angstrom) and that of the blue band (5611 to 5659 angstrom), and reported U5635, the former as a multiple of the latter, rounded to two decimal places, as 1.00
